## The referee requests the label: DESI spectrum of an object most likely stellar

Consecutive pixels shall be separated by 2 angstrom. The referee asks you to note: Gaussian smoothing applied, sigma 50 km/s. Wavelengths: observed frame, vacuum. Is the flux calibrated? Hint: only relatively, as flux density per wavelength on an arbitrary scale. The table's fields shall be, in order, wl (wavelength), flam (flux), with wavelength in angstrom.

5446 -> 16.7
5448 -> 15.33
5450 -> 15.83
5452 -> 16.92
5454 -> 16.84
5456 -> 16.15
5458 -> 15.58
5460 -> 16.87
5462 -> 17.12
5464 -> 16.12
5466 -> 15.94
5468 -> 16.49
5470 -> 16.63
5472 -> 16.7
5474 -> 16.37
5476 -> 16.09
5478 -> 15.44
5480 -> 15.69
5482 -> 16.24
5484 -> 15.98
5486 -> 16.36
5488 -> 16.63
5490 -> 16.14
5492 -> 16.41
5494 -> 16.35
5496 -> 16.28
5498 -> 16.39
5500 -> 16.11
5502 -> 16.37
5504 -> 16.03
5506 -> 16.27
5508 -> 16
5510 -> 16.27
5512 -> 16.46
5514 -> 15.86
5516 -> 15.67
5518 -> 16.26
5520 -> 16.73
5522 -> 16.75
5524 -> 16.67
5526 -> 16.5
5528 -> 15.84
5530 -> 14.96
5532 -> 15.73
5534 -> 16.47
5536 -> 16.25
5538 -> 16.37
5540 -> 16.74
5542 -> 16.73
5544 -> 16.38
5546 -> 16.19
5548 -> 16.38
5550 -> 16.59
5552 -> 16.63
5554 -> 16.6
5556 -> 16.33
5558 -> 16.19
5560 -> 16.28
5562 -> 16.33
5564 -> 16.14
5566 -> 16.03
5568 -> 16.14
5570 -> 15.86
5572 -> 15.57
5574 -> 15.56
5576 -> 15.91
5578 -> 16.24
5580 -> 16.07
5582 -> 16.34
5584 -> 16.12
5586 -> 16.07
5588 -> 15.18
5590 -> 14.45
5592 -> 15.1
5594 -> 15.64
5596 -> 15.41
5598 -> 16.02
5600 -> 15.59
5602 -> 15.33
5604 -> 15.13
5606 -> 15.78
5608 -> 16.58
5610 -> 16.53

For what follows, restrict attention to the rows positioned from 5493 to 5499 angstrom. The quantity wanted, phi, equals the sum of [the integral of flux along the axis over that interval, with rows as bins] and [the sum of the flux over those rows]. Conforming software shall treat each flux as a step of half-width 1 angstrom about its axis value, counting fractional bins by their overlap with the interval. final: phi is 147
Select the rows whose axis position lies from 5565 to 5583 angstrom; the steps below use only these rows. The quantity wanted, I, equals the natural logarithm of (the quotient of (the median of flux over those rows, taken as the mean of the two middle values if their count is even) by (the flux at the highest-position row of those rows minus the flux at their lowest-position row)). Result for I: 3.9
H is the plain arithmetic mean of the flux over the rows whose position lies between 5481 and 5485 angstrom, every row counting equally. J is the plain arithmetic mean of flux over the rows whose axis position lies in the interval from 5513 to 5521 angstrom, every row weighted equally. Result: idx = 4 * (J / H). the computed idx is 4.00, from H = 16.1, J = 16.1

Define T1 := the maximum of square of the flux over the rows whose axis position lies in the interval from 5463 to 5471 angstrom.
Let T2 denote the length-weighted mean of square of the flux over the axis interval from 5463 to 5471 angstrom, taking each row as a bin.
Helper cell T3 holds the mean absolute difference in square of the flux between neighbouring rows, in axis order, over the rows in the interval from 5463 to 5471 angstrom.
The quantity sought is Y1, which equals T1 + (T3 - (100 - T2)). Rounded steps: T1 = 277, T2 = 266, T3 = 9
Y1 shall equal 452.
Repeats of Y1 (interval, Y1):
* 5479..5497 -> 450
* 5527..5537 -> 443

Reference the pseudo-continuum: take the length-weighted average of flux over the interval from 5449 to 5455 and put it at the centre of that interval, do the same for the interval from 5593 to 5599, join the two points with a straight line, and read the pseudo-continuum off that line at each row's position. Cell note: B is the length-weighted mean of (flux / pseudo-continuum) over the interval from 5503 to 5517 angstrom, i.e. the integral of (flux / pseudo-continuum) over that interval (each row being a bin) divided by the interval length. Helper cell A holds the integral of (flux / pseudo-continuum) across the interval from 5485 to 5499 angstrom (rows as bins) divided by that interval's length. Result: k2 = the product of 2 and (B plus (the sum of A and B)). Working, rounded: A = 1.00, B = 0.99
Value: 5.98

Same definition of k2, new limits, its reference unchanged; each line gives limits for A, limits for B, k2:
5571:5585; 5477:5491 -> 5.96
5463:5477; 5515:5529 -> 6.04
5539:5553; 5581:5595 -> 6.02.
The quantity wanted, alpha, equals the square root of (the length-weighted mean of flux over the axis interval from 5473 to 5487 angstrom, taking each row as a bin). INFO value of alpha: 4.00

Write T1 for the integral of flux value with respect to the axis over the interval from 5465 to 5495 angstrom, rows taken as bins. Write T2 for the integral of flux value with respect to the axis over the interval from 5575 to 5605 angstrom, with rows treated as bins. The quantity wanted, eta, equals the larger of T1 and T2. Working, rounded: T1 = 486.9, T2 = 469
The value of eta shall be 487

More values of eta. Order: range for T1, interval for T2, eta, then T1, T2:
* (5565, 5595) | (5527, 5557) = 488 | 472.6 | 488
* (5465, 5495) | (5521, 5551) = 489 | 486.9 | 489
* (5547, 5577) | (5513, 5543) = 487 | 485.1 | 487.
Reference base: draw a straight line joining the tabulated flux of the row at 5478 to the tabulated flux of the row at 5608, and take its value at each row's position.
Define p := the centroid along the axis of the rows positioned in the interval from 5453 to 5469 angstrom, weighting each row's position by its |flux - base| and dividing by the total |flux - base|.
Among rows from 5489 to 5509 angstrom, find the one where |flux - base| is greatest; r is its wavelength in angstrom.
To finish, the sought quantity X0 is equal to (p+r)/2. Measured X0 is 5476.3 angstrom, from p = 5460.6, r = 5492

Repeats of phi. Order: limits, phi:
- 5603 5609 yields 142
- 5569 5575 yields 141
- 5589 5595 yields 136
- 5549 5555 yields 149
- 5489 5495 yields 147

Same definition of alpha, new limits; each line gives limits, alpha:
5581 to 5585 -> 4.03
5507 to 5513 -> 4.03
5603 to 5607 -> 3.93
